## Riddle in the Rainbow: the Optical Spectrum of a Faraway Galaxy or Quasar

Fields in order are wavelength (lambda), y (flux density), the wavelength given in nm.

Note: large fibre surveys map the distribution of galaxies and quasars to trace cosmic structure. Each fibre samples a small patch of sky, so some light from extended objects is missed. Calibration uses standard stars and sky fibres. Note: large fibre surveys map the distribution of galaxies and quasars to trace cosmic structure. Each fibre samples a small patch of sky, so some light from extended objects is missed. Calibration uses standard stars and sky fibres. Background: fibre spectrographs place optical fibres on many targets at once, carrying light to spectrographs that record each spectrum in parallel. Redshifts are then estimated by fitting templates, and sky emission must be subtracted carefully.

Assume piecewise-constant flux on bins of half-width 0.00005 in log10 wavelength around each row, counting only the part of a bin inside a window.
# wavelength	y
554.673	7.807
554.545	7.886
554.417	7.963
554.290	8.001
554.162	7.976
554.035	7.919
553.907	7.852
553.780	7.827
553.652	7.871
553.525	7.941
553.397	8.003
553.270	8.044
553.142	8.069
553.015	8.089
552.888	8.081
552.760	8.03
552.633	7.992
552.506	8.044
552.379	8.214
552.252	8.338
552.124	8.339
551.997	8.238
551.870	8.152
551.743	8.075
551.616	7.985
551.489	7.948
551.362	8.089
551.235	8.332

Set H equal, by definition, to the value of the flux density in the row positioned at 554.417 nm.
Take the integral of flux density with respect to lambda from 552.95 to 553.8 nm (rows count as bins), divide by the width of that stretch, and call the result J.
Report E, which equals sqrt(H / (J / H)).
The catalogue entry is 2.82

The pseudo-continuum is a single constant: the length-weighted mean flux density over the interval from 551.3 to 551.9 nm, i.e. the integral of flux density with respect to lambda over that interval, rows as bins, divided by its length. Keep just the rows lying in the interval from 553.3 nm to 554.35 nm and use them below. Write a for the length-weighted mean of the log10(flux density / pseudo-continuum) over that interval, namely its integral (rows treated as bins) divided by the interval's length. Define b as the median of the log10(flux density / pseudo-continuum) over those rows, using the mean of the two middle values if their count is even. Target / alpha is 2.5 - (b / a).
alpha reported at 1.53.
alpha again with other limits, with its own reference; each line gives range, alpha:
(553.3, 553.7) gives 1.41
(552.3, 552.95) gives 2.52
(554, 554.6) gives 1.63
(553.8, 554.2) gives 1.62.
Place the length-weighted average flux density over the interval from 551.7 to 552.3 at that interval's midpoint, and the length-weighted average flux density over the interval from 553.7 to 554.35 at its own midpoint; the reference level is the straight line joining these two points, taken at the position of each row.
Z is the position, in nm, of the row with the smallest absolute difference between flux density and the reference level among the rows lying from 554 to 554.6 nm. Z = 554.035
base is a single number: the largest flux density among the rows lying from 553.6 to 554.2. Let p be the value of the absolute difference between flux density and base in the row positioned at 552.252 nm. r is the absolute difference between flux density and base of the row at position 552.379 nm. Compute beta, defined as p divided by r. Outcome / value 1.5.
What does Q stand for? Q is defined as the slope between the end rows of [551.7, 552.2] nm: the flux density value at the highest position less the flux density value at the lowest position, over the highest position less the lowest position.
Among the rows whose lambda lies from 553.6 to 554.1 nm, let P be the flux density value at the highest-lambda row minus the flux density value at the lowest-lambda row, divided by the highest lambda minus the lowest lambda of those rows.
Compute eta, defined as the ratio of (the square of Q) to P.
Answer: 3.8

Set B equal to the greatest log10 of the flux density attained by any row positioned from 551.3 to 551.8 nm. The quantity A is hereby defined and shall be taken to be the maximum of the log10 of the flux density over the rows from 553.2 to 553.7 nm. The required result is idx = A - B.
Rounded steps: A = 0.905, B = 0.908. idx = -0.002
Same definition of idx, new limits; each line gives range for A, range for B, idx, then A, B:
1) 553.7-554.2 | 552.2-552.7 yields -0.019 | 0.902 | 0.921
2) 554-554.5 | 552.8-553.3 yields -0.005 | 0.903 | 0.908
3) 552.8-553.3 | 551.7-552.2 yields -0.013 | 0.908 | 0.921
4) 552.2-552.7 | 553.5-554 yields 0.021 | 0.921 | 0.900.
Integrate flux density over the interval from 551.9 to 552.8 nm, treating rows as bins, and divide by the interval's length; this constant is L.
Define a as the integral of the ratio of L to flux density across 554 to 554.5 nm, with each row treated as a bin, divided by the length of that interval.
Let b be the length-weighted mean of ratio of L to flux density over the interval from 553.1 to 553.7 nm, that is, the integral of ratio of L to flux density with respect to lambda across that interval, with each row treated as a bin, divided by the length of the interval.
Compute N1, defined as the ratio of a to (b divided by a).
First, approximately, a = 1.03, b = 1.02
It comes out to 1.03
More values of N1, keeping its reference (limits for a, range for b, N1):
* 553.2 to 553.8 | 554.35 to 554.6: 1.02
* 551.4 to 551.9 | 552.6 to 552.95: 1.02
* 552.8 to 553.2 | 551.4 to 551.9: 1.01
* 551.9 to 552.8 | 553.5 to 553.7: 0.97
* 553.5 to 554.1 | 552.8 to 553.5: 1.06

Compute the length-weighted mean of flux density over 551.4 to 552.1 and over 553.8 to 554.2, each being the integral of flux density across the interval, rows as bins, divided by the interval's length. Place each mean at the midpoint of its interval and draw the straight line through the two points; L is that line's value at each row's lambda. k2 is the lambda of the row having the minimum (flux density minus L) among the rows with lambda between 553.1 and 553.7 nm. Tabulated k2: 553.652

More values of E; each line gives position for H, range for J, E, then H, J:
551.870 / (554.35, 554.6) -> 2.89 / 8.152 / 7.94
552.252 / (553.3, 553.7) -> 2.96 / 8.338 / 7.96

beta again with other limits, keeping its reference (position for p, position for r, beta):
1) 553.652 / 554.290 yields 4.2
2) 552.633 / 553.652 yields 0.2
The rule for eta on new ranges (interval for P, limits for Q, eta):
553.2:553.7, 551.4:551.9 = -0.6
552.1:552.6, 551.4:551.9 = -0.4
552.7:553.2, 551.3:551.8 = 0.0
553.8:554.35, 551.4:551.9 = 0.7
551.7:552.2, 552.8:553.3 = 0.0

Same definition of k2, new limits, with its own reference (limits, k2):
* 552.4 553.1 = 552.633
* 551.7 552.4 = 551.743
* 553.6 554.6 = 553.780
